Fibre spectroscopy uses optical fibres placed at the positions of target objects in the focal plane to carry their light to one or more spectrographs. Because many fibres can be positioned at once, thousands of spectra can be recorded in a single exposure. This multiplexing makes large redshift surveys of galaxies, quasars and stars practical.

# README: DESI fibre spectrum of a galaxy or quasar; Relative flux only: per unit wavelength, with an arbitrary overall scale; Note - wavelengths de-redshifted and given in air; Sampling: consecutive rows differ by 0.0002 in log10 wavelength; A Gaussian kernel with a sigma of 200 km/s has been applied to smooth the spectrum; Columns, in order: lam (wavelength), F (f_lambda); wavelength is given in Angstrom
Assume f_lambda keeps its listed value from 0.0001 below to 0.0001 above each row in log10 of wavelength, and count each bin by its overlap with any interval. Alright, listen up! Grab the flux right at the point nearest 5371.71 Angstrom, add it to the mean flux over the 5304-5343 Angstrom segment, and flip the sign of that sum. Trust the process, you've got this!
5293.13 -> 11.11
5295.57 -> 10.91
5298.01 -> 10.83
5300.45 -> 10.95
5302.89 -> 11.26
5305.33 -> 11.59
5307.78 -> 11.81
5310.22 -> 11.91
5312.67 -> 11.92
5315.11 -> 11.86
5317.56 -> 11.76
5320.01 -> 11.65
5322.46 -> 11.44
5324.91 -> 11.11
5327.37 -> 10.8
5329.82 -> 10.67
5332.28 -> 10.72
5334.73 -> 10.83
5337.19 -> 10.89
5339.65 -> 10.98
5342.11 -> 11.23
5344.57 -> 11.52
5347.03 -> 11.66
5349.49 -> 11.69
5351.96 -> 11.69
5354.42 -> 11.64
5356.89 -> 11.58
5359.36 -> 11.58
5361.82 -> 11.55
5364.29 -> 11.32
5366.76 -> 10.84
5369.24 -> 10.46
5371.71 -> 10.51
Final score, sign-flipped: -21.8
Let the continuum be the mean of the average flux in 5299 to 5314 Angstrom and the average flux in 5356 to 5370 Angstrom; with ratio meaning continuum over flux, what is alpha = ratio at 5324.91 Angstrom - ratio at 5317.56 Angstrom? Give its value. 0.057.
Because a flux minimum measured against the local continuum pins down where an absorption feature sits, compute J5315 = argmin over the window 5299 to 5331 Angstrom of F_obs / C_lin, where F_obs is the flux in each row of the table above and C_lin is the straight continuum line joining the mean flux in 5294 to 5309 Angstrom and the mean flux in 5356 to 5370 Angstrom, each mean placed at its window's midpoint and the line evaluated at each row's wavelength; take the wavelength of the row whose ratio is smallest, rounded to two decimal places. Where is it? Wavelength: 5329.82 Angstrom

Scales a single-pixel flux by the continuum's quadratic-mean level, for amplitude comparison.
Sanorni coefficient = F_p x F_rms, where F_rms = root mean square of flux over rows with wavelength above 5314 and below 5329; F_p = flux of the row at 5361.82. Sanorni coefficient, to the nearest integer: 132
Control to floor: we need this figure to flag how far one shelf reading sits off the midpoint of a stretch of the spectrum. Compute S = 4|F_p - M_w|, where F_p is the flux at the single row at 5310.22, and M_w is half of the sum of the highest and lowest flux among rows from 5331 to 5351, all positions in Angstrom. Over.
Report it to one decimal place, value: 2.8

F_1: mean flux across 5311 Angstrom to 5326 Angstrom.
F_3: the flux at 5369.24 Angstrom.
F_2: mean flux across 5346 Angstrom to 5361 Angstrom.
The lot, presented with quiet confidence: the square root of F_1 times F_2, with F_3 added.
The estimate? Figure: 22.1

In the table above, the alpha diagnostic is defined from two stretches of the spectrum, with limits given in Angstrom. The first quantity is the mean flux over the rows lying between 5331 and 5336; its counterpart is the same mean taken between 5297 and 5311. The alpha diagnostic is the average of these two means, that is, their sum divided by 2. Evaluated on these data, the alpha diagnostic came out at 11.1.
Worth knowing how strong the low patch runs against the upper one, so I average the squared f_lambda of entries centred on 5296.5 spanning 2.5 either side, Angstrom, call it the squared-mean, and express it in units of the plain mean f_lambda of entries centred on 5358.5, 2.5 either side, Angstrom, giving 10.2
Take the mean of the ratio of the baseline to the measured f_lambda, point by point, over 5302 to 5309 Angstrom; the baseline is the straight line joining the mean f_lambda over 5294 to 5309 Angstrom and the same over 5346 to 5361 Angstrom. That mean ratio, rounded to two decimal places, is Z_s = 0.97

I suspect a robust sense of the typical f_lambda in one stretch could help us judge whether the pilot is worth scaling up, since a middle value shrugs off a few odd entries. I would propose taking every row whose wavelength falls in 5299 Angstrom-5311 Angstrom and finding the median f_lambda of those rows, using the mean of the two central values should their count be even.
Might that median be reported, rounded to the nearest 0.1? 11.6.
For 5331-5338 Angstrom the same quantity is 10.8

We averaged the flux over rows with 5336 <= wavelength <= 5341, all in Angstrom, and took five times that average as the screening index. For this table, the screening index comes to 54.7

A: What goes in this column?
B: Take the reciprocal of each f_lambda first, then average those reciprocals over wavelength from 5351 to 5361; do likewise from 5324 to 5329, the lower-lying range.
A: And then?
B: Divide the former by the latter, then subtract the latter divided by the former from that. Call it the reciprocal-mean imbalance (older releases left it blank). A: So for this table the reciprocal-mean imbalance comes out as -0.12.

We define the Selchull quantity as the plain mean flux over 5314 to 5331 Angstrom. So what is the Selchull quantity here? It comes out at 11.3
